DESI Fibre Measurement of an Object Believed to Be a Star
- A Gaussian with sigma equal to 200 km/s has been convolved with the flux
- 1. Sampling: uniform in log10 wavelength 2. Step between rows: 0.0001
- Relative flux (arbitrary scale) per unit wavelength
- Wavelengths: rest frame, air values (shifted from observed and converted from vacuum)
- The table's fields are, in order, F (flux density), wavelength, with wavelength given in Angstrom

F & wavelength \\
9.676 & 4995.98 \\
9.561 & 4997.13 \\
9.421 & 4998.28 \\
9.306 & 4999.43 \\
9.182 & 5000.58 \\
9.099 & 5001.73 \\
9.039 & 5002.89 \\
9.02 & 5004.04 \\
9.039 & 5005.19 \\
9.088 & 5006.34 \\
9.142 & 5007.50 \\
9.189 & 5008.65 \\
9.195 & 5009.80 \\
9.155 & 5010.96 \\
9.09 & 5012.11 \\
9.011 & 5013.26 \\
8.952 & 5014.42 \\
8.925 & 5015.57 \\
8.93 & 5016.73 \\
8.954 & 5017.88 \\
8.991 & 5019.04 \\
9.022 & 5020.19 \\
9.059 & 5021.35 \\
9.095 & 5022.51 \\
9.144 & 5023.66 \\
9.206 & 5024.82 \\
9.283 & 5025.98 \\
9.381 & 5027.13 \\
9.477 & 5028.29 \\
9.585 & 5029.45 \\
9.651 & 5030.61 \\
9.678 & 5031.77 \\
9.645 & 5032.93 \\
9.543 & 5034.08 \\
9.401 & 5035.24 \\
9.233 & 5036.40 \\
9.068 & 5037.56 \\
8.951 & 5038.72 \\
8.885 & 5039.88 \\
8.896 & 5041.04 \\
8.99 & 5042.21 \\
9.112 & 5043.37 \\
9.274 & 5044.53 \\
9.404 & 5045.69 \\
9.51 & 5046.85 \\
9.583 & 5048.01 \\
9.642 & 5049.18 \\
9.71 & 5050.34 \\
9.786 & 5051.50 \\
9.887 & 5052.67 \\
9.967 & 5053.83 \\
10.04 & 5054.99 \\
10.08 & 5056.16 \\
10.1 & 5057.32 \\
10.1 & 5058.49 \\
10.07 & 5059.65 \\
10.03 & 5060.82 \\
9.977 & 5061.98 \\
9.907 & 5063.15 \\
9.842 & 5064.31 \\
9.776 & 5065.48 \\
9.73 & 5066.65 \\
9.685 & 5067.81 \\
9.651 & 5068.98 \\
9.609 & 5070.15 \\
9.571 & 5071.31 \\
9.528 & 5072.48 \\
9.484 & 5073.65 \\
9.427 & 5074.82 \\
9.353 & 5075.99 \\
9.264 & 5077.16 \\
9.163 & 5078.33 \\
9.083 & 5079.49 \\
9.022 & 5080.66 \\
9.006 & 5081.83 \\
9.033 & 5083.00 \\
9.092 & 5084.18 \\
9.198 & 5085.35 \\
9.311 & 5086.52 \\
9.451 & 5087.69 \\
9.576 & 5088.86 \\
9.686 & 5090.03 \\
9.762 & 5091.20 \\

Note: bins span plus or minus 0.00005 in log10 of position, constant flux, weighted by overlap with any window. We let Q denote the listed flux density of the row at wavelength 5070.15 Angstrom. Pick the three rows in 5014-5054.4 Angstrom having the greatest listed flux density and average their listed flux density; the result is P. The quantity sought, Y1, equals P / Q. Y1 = 1.03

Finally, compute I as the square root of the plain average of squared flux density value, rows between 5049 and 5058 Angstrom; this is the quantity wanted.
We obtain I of 9.9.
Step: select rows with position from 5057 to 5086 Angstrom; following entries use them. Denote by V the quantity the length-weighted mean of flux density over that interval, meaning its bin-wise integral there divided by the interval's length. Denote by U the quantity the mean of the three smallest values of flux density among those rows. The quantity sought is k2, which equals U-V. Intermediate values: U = 9.02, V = 9.54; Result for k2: -0.52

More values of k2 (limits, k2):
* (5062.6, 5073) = -0.14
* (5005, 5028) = -0.16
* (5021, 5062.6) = -0.60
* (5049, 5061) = -0.24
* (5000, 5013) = -0.08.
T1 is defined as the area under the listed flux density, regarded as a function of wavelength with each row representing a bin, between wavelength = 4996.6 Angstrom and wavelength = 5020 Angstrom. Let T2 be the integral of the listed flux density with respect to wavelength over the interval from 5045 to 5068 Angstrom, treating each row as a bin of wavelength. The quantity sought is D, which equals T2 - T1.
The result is 13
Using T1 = 213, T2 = 226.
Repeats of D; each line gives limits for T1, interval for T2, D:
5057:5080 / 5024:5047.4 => -5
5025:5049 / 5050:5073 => 3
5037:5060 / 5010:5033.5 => -3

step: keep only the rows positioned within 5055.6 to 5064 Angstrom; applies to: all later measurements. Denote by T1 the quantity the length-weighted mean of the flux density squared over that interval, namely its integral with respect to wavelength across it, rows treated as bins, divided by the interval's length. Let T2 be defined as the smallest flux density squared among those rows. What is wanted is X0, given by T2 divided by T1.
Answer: 0.975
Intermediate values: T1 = 101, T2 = 98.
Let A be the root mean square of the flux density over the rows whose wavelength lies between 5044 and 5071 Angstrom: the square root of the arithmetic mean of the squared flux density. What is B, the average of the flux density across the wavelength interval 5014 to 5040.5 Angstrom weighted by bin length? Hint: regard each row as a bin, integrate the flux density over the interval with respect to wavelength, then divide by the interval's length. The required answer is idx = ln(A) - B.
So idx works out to -6.94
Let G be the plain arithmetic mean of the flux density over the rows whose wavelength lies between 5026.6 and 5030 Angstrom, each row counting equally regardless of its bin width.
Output 9.5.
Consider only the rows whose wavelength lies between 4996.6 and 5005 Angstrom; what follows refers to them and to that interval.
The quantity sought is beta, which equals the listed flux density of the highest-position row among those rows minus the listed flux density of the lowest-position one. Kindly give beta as -0.5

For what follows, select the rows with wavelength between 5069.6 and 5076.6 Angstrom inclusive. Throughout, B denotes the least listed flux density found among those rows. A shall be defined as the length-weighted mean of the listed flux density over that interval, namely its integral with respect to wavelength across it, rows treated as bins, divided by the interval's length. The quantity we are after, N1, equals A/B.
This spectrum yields 1.015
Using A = 9.49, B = 9.353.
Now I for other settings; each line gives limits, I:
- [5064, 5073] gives 9.7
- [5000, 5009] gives 9.1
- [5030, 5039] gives 9.4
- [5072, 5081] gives 9.3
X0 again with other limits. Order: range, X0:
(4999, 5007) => 0.982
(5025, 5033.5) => 0.952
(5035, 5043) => 0.965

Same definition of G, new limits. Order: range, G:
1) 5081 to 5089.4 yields 9.2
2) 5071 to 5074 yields 9.5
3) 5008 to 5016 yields 9.1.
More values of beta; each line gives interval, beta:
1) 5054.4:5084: -1.0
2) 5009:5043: -0.2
